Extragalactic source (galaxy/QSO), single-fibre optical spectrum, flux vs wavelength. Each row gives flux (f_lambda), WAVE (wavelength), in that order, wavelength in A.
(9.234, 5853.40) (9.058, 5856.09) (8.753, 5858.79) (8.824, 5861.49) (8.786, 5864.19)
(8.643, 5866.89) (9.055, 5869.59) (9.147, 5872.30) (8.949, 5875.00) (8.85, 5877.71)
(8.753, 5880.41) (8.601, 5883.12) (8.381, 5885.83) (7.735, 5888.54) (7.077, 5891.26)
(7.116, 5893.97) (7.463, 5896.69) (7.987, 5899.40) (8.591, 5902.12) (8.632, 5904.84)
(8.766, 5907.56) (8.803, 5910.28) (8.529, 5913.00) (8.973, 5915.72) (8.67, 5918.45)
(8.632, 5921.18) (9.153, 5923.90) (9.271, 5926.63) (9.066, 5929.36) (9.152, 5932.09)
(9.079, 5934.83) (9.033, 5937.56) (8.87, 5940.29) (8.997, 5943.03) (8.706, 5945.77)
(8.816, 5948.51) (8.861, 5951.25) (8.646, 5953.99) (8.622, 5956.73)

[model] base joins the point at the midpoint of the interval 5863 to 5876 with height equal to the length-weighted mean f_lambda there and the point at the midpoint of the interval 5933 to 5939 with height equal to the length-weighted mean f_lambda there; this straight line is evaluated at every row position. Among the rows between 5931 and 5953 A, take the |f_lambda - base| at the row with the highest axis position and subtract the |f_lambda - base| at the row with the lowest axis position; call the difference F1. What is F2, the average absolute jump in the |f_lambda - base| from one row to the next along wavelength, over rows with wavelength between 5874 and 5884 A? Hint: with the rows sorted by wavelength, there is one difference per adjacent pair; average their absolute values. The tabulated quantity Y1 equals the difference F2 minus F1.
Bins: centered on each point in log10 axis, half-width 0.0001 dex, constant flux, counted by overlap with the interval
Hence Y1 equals -0.03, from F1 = 0.14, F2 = 0.109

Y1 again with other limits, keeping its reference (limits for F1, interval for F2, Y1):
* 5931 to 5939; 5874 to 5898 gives 0.35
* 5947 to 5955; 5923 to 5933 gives -0.05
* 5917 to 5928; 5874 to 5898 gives 0.41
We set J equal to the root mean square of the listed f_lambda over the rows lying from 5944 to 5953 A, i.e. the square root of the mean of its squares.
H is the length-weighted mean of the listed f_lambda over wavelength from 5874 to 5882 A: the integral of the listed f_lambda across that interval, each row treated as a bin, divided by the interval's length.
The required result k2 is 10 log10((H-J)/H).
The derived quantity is -23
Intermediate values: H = 8.84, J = 8.79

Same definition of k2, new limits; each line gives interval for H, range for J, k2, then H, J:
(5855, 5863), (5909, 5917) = -20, 8.87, 8.77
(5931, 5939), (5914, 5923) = -14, 9.08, 8.76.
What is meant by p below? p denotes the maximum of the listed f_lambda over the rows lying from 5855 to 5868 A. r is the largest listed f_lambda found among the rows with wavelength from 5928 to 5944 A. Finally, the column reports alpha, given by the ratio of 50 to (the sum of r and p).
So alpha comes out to 2.75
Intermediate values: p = 9.058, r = 9.152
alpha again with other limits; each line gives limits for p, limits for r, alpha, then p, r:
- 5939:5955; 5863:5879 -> 2.76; 8.997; 9.147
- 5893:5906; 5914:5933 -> 2.79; 8.632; 9.271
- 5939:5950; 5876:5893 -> 2.80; 8.997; 8.85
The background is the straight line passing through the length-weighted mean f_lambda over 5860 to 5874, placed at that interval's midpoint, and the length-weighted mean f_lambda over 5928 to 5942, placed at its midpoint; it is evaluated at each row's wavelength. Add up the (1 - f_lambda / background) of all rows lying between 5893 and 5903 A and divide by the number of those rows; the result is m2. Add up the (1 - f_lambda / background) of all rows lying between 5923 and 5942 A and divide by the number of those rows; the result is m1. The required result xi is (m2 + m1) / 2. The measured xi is 0.062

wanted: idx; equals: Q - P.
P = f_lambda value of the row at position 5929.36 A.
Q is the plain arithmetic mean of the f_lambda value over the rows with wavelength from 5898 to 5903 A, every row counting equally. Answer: -0.8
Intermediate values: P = 9.066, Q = 8.29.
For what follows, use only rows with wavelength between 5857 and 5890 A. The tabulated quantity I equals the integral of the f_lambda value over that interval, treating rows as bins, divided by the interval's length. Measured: 8.70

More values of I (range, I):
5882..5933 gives 8.45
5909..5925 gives 8.79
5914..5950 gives 8.95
